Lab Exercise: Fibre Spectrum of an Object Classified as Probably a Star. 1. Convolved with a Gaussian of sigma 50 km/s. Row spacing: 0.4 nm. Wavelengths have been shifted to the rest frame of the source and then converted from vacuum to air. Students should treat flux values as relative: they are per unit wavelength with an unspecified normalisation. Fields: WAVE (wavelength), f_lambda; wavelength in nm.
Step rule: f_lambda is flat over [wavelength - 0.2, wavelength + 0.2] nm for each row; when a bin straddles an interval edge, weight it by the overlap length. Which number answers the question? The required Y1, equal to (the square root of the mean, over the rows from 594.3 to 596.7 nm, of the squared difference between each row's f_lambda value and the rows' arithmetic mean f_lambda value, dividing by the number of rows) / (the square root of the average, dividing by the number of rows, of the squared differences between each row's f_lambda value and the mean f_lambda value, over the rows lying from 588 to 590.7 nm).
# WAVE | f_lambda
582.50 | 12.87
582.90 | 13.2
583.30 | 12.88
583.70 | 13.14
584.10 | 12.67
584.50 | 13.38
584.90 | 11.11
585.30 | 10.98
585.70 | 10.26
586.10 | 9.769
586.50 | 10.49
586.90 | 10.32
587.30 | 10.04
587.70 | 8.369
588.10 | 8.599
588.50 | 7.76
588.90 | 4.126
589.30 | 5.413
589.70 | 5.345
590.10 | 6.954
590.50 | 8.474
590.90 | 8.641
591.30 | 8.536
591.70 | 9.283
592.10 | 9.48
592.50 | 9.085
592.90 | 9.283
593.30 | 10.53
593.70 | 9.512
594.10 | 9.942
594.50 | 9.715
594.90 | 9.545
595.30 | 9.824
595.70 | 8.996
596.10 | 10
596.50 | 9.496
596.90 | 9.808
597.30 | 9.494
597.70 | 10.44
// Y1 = 0.2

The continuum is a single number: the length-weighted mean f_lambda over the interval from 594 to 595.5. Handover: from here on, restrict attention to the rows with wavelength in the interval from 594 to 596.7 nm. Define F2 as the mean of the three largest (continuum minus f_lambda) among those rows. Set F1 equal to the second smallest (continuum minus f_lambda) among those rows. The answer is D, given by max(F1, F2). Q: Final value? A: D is 0.4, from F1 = -0.2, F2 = 0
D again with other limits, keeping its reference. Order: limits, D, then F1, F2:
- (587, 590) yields 4.8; 1.1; 5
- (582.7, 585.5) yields -1.8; -3.5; -2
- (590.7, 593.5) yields 1.0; 0.3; 1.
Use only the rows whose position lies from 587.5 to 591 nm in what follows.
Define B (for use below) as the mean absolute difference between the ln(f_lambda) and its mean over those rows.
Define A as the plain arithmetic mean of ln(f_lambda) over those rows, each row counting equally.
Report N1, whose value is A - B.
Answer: 1.7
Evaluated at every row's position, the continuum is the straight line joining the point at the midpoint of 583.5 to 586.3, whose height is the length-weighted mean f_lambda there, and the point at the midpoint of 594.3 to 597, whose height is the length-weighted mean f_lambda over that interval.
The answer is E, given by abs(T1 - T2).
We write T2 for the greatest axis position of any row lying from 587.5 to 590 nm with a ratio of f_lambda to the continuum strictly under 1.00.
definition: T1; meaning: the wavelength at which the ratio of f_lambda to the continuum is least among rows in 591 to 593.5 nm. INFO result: 1.60 nm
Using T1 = 591.30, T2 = 589.70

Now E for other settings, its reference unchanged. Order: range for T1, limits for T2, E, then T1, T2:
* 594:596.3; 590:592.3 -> 3.60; 595.70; 592.10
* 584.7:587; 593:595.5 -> 8.80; 586.10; 594.90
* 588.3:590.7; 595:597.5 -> 6.80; 588.90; 595.70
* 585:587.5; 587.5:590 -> 3.60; 586.10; 589.70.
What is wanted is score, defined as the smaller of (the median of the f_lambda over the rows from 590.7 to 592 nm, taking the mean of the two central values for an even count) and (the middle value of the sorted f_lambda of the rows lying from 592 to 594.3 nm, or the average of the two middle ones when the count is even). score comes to 8.6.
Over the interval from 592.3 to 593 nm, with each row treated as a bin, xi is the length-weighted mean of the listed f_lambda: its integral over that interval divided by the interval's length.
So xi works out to 9.2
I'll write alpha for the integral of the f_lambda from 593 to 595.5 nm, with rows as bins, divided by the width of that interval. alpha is 9.8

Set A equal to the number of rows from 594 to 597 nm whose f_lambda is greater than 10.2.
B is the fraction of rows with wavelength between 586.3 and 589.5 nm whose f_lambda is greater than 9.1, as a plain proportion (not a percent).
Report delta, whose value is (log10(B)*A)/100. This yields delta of 0.000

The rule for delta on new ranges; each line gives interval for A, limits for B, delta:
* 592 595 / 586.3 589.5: -0.004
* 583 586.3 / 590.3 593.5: -0.021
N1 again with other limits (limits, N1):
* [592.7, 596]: 2.2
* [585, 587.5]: 2.3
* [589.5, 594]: 2.0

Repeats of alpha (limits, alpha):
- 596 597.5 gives 9.7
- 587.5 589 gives 7.4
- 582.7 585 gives 12.8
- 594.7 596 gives 9.5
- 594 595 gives 9.7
